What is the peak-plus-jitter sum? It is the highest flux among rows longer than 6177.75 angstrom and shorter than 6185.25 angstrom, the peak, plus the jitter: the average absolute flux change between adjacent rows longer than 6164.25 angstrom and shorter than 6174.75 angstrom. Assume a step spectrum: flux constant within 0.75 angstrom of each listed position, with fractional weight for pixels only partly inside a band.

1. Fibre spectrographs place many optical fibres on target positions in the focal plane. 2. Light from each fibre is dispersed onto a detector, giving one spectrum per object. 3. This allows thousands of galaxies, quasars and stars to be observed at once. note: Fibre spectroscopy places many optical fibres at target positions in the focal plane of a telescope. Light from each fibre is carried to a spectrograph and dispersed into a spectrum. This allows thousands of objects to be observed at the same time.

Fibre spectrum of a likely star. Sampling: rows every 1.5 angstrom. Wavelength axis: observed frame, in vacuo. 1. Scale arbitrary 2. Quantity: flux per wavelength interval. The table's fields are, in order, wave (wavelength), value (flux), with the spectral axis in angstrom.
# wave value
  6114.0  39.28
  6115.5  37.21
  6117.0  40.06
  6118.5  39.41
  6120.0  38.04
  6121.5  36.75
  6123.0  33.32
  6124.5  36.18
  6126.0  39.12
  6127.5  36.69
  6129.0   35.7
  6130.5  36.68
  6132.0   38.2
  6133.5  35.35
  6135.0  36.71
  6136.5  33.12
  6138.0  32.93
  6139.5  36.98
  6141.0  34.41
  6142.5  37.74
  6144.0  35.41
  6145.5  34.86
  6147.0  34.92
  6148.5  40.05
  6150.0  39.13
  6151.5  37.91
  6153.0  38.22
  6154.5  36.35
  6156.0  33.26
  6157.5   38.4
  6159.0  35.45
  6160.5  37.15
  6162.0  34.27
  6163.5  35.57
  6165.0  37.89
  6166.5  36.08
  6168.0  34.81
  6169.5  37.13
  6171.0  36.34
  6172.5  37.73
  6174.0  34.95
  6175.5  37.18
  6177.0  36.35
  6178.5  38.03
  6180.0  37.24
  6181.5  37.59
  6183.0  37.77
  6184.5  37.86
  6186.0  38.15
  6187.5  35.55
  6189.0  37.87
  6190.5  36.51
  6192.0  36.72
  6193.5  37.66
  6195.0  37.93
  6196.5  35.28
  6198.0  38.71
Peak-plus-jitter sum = 39.8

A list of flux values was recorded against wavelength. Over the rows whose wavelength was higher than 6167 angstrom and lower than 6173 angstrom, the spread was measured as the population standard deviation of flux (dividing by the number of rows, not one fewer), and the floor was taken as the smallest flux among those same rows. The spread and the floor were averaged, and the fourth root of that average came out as 2.06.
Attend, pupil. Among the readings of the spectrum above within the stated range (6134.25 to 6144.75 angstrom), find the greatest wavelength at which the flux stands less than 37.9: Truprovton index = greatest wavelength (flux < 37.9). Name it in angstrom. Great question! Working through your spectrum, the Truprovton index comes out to 6144.0 angstrom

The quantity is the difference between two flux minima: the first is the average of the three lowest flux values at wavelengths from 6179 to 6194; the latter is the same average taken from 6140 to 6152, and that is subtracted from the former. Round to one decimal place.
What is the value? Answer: 1.5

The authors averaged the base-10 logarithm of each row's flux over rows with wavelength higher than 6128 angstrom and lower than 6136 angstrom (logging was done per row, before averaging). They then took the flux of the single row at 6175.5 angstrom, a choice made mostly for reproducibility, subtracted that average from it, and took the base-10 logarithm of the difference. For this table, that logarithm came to 1.55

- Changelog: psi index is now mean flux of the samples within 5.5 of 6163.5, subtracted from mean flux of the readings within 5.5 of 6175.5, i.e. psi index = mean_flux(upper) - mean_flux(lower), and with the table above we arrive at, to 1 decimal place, 0.9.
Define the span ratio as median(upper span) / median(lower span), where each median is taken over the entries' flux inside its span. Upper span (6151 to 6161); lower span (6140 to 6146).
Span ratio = 1.06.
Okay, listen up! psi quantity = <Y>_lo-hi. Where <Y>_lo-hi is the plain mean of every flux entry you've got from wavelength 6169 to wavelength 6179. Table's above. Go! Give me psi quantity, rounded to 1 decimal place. 36.8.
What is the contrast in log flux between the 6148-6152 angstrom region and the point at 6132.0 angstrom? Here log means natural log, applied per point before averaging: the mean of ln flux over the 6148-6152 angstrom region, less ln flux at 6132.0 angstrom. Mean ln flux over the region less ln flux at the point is 0.02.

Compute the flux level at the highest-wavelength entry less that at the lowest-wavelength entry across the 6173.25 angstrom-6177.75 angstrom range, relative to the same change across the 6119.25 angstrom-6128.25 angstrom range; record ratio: -1.0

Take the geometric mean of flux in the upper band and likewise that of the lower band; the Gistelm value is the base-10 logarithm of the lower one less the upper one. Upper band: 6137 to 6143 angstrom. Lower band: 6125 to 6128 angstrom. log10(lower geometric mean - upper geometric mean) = 0.38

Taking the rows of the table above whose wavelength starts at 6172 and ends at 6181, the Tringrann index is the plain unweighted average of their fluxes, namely 36.9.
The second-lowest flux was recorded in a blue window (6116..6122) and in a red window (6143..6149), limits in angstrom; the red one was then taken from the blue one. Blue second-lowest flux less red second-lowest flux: 3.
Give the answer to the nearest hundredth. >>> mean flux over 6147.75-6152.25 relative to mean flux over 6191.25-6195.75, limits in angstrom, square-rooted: 1.02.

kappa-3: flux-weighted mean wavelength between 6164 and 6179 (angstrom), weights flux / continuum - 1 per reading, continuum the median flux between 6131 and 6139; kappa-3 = 6172.3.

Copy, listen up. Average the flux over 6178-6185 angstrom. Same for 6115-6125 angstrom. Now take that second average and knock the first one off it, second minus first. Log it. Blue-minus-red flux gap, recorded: -0.4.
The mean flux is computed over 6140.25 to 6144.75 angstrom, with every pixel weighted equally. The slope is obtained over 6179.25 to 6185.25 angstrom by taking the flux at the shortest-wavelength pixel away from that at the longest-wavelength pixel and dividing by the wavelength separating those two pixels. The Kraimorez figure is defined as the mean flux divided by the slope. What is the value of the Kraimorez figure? 260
